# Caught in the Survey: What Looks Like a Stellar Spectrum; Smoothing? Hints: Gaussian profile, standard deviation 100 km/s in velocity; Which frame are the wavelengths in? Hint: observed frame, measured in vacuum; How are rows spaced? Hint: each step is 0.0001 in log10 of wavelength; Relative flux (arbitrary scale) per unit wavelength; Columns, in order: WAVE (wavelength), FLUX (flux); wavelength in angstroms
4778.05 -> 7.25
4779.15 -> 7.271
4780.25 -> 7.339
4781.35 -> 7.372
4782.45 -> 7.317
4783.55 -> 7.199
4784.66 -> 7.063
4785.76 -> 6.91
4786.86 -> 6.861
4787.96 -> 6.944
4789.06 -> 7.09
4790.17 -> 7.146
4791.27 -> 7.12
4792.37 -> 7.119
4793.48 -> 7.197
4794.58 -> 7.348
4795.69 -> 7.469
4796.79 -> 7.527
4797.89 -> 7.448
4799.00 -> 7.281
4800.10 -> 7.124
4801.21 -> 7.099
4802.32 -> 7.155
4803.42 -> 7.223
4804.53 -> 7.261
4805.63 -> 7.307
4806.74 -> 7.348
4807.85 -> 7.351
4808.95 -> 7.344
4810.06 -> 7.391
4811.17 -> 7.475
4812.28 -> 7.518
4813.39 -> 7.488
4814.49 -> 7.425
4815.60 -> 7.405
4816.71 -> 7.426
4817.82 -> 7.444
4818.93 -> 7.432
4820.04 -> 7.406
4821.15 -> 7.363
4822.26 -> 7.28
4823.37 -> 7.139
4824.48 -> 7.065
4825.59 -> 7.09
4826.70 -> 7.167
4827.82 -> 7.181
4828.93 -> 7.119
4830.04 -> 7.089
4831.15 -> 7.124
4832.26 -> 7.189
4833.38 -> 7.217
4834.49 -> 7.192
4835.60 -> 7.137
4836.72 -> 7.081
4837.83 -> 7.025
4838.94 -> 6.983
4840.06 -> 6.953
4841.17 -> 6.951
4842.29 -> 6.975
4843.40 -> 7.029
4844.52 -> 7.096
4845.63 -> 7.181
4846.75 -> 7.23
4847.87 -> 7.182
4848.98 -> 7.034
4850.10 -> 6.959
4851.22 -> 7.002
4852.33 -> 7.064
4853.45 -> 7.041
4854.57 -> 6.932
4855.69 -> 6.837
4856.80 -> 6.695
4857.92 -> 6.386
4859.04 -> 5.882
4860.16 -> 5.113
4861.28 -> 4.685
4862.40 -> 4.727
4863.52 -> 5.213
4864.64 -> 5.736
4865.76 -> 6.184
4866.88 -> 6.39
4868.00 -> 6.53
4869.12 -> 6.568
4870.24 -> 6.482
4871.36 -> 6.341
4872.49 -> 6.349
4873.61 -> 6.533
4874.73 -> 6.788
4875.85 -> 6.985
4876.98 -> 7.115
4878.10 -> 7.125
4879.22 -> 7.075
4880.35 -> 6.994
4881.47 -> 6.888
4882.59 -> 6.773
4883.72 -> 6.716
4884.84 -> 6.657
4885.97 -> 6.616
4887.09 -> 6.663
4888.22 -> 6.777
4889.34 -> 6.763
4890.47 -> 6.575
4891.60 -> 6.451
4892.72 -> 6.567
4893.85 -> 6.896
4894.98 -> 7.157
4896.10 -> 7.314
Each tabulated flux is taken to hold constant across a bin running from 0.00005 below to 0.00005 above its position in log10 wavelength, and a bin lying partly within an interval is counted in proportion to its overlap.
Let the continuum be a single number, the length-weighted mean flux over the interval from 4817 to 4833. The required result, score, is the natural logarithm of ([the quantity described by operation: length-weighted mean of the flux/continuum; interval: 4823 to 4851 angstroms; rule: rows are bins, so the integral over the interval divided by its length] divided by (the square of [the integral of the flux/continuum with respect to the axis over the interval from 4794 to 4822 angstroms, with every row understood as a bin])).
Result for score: -6.72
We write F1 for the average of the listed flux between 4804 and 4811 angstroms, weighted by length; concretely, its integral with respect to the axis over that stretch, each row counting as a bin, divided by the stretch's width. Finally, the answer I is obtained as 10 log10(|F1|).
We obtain 8.7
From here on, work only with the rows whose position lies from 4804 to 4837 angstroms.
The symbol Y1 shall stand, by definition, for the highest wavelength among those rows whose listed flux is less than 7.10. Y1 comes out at 4836.72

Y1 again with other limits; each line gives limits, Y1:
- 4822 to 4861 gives 4860.16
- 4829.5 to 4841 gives 4840.06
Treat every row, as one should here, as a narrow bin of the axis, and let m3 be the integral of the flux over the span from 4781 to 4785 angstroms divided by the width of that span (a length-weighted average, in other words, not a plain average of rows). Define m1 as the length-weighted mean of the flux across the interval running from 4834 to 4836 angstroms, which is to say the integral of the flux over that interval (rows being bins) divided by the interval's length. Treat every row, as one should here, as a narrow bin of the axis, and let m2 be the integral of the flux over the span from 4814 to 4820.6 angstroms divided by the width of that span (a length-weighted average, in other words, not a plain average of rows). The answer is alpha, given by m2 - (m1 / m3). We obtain 6.43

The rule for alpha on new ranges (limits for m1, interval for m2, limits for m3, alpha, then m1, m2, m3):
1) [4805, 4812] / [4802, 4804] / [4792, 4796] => 6.19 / 7.37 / 7.2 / 7.26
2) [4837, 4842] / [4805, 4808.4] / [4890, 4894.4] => 6.29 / 6.99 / 7.3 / 6.62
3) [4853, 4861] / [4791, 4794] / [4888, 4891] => 6.19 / 6.34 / 7.1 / 6.70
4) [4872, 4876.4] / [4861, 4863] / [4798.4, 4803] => 3.79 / 6.68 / 4.7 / 7.16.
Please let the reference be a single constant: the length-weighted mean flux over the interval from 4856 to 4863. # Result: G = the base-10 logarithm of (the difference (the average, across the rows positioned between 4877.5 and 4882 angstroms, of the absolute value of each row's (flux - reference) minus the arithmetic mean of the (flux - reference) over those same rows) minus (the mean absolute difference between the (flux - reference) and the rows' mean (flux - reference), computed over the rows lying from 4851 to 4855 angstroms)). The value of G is -1.4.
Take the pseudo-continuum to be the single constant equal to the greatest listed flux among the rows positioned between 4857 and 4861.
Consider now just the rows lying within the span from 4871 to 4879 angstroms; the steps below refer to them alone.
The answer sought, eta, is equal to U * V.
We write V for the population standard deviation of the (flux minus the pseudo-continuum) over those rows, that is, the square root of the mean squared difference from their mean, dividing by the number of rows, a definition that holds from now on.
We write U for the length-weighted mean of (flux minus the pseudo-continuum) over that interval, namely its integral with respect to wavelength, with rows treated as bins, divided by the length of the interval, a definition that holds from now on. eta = 0.12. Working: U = 0.4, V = 0.32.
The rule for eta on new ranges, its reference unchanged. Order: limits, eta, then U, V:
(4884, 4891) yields 0.02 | 0.3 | 0.07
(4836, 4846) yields 0.05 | 0.6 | 0.07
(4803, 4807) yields 0.04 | 0.9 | 0.05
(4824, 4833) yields 0.03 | 0.7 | 0.04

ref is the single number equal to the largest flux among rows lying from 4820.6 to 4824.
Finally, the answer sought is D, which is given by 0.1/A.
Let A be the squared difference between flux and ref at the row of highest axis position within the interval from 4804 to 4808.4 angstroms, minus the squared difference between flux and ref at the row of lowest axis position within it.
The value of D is -9.7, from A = -0.010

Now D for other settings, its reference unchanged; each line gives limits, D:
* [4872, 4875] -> -0.1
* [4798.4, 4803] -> 2.7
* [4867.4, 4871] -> 1.2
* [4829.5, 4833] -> -2.2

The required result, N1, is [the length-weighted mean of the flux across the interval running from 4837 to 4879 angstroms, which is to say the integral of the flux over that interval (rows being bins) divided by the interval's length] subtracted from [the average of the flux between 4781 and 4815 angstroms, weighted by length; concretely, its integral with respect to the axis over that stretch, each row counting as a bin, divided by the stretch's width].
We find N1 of 0.67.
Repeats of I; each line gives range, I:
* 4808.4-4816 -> 8.7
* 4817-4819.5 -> 8.7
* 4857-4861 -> 7.6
